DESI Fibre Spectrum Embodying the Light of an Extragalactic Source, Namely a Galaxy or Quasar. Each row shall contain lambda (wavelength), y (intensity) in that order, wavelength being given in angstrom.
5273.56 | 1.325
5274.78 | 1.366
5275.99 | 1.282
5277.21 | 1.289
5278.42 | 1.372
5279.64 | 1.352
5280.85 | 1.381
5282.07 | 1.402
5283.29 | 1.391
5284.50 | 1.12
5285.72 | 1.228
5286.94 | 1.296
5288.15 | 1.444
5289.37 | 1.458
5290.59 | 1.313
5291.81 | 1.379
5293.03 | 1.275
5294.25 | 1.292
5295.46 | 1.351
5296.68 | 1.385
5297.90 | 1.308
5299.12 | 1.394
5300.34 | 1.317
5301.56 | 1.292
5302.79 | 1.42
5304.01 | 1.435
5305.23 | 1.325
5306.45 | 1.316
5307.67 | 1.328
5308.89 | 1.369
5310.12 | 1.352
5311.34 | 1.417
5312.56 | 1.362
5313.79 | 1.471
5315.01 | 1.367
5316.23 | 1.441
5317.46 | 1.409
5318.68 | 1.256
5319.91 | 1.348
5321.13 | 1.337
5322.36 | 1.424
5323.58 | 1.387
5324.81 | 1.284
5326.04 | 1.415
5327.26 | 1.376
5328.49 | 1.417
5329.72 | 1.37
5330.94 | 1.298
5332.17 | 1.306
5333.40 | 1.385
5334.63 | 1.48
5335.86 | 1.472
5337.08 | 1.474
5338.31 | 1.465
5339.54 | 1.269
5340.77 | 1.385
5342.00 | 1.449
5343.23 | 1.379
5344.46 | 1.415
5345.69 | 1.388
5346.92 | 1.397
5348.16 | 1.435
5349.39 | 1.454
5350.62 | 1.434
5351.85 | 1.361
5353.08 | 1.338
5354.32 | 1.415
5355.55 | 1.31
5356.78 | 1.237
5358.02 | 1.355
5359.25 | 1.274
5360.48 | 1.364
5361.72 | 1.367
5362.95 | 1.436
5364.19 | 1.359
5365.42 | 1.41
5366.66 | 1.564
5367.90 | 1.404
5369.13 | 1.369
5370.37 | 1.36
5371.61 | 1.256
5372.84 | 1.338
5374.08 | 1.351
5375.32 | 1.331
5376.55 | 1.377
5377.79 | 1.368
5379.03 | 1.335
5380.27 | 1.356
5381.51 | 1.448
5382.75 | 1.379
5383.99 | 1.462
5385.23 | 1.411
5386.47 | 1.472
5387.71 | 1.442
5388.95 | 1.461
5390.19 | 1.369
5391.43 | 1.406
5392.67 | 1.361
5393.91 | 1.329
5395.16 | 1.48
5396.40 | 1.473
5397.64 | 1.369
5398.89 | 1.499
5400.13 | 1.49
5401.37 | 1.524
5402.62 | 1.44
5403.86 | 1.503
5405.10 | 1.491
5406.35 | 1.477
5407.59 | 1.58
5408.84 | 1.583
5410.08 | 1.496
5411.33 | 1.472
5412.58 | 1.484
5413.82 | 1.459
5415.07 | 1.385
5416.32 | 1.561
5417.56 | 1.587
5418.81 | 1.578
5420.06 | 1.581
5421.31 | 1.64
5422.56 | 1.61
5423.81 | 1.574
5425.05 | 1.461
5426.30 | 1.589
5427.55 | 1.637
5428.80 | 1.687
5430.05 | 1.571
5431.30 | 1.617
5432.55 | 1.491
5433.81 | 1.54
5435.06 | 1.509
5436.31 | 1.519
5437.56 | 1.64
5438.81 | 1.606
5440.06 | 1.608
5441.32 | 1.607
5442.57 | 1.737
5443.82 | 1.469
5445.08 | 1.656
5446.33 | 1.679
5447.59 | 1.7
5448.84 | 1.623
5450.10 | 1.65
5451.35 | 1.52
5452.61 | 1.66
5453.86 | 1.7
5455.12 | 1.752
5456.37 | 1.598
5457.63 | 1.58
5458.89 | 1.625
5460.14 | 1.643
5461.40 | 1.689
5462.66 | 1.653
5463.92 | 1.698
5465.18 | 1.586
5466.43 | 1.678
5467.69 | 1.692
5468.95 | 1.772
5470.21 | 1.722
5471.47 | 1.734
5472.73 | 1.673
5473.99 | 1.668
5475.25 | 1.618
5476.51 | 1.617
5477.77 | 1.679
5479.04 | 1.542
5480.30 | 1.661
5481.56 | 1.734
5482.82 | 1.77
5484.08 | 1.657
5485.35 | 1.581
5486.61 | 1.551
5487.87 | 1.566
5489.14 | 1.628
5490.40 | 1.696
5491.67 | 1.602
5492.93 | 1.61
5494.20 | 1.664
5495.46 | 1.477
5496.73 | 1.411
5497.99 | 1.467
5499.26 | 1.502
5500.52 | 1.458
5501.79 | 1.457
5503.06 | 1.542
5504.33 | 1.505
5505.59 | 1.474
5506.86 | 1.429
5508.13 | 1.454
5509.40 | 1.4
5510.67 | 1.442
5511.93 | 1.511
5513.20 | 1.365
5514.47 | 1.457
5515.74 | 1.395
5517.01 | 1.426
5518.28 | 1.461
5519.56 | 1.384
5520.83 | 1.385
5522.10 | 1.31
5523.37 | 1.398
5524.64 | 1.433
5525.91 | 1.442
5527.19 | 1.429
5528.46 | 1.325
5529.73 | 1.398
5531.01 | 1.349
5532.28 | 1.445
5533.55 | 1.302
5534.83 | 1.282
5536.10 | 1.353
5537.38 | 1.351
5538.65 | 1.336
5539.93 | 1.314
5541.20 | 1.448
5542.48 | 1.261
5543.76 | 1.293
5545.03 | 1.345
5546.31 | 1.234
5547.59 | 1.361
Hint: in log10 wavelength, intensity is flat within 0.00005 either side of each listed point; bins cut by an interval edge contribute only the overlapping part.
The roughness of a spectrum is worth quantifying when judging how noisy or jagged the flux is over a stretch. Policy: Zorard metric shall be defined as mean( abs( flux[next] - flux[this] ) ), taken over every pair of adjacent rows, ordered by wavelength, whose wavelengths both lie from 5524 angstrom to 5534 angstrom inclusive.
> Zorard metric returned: 0.070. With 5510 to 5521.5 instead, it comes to 0.064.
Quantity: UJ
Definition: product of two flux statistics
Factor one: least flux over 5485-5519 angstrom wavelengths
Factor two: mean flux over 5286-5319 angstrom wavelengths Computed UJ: 1.86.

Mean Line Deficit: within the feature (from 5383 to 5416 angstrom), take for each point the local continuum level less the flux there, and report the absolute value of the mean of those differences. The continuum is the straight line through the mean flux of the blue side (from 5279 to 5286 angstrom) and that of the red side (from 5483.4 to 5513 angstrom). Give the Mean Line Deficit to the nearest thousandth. 0.030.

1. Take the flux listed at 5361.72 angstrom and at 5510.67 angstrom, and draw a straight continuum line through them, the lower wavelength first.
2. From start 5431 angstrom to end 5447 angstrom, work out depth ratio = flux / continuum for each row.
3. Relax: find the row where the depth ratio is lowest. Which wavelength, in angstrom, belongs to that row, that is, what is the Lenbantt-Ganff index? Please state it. 5443.82 angstrom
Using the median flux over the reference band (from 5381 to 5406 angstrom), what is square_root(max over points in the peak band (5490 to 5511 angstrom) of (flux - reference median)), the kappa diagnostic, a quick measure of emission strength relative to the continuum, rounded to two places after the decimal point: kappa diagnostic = 0.49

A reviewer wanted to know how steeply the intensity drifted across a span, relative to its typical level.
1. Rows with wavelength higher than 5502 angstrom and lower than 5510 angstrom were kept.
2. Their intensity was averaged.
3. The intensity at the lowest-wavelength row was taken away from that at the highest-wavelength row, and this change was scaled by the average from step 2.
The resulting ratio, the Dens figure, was -0.10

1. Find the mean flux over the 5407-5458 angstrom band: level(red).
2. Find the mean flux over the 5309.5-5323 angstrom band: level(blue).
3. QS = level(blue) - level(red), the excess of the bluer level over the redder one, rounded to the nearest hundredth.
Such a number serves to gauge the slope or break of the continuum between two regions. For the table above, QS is -0.20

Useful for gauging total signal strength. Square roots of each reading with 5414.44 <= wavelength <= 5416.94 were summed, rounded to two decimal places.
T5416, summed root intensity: 2.43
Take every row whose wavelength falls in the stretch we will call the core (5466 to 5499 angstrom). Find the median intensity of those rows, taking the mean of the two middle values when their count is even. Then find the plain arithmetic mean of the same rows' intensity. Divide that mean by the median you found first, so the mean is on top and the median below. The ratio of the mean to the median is 0.98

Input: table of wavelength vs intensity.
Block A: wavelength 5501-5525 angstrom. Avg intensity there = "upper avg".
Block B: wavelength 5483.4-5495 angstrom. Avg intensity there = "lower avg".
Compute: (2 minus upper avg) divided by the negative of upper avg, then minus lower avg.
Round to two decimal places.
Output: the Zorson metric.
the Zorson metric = -2.01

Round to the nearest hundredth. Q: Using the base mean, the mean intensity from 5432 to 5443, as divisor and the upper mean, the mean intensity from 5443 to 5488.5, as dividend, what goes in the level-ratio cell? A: 1.04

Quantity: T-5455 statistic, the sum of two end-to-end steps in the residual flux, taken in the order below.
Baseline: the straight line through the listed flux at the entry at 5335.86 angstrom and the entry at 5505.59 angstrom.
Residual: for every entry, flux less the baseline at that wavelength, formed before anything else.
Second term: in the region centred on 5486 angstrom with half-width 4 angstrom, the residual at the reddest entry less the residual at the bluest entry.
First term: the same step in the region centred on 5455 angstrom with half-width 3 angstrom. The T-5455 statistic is -0.22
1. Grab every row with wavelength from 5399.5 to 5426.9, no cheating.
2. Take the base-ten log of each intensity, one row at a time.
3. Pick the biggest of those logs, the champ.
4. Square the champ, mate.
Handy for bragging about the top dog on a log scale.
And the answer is 0.046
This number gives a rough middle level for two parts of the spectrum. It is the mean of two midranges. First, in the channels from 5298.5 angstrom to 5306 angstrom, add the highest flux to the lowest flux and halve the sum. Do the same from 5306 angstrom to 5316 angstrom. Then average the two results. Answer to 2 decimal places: 1.38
